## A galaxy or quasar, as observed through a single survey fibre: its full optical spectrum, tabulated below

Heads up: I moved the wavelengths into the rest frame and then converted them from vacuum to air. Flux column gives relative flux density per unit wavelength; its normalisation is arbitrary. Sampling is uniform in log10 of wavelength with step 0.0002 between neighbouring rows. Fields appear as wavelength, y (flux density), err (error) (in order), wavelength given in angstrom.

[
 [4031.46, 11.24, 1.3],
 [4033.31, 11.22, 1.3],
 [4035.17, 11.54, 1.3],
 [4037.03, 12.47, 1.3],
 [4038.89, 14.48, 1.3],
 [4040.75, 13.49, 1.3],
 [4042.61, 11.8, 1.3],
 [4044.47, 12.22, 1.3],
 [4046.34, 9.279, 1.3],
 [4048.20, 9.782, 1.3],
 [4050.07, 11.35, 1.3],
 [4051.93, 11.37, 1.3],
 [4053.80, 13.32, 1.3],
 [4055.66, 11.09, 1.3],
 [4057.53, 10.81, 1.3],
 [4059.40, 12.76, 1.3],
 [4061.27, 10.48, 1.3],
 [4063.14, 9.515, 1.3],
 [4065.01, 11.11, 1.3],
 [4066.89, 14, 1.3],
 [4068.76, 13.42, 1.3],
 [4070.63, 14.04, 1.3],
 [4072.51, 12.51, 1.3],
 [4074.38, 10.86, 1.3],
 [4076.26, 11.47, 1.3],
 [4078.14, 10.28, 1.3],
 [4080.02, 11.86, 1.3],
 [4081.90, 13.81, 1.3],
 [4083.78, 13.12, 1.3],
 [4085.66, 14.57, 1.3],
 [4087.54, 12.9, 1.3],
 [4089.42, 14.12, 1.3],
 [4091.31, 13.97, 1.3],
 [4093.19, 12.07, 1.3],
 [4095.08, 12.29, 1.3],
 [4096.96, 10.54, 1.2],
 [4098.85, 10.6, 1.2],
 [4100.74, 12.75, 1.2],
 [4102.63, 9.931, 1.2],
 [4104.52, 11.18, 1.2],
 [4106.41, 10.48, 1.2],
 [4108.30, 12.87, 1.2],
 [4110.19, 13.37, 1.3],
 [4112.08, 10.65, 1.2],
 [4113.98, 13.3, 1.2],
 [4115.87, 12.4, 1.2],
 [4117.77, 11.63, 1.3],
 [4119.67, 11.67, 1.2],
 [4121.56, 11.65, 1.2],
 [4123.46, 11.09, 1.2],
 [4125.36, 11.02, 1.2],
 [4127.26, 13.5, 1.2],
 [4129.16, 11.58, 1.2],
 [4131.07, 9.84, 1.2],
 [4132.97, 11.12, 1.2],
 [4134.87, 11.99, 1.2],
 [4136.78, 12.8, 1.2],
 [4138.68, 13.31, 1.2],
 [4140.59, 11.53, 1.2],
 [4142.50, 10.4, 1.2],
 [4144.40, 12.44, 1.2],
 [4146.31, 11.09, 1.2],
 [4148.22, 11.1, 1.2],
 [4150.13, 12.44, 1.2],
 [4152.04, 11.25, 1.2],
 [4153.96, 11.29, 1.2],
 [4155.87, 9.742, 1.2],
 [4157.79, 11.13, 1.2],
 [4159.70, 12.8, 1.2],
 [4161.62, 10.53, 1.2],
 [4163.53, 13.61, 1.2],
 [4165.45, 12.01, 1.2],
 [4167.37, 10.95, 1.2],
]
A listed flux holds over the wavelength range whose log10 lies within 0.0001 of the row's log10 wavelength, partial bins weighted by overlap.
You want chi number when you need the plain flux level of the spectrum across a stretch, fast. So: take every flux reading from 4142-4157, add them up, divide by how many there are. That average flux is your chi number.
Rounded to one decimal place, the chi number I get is 11.2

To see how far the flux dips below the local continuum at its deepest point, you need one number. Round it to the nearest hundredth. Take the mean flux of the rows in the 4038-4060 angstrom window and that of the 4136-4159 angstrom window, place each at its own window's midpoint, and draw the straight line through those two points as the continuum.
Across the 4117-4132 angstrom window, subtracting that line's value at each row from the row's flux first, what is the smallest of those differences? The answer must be -1.75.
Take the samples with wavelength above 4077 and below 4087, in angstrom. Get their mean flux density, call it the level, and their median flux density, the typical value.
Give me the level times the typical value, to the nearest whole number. 167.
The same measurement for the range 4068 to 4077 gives 156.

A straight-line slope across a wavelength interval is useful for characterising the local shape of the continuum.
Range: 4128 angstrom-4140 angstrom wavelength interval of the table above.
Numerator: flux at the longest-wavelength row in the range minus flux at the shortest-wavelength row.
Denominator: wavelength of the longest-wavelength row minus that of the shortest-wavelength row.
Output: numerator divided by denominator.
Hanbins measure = 0.18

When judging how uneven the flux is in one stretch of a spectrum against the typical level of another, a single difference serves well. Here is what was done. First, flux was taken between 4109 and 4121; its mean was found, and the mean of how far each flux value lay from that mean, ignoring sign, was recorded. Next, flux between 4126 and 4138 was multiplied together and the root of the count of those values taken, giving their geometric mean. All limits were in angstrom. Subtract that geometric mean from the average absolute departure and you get -10.9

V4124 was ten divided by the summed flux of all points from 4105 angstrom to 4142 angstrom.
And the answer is 0.0443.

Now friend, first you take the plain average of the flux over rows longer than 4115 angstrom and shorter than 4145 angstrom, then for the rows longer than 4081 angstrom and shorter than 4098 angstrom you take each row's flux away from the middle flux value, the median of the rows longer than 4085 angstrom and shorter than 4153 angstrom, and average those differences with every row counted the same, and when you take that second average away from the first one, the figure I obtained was 13.1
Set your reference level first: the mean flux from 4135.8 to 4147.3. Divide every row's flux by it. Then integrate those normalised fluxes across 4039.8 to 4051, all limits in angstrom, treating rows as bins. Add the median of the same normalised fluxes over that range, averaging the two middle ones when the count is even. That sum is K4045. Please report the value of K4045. 11.6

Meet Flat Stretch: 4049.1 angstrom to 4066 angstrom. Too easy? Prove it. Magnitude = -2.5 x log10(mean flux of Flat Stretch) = -2.63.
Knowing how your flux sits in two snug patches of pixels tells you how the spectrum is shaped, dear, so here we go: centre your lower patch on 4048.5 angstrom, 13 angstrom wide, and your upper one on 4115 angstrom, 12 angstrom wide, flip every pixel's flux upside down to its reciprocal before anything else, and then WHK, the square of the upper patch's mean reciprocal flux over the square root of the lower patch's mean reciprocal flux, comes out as 0.0228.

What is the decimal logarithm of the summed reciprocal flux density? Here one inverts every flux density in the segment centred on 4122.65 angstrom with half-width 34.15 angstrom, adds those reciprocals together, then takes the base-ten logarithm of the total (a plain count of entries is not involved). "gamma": 0.49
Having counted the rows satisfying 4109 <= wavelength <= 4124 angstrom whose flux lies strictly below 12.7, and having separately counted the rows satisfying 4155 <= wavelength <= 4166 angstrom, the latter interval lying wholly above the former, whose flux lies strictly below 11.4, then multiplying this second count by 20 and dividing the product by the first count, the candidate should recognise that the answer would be 10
